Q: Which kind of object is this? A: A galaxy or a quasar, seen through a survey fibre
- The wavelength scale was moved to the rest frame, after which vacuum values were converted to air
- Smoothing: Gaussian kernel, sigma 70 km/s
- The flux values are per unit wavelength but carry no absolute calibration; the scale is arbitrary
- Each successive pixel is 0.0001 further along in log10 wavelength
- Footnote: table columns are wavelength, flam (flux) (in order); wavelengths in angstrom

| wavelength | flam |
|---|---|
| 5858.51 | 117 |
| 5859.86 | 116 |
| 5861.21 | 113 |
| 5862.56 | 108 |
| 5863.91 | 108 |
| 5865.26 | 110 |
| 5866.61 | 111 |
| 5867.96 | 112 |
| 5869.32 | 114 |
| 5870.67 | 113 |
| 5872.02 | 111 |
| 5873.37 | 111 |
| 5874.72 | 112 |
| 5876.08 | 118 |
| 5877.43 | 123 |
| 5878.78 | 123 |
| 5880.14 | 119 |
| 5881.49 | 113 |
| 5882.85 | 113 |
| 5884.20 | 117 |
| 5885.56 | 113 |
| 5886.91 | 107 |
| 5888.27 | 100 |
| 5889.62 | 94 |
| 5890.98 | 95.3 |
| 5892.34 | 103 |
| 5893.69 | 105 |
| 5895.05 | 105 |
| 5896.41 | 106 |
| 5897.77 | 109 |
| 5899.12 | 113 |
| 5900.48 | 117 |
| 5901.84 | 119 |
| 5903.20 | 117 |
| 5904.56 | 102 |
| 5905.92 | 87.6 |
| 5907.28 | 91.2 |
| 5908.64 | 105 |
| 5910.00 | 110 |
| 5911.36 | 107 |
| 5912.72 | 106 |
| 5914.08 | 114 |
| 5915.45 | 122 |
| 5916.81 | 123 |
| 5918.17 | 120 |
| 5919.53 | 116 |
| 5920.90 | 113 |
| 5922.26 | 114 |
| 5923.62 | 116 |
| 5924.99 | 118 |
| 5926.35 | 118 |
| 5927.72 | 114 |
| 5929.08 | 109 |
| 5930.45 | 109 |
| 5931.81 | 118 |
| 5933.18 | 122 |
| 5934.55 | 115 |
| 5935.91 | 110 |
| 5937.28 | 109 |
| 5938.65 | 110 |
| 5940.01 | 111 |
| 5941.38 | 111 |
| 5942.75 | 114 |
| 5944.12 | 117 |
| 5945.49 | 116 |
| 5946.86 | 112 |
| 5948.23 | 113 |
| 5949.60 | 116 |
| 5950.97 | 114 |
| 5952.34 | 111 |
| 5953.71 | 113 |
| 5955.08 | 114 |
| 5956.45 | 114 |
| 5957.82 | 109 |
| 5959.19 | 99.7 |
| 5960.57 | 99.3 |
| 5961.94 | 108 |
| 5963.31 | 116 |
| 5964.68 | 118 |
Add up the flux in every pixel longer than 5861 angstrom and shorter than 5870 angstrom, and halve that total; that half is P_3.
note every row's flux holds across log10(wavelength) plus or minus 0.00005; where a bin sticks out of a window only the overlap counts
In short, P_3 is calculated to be 388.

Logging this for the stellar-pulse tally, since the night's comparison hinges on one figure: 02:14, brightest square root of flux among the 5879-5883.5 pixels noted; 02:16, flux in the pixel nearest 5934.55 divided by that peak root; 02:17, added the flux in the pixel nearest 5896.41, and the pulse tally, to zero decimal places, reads 117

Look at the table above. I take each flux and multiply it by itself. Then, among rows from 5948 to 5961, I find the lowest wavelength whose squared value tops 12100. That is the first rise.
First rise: 5948.23 angstrom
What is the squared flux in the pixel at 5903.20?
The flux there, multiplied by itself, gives 13689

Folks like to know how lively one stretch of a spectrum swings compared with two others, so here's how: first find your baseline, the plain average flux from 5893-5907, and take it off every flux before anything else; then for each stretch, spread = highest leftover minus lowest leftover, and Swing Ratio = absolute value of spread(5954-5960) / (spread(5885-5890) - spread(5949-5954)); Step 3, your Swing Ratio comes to 1.0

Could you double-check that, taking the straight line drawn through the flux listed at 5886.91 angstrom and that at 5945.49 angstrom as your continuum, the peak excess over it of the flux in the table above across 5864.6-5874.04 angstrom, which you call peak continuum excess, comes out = 9.7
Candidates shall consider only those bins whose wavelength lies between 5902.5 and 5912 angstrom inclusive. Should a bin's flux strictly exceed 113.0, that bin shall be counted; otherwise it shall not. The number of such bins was 1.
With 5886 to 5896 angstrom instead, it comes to 0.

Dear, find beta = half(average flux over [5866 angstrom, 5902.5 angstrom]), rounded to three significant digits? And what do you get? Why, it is 55.5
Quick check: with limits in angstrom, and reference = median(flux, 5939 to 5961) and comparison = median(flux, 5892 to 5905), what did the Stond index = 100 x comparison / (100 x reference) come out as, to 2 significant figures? 0.95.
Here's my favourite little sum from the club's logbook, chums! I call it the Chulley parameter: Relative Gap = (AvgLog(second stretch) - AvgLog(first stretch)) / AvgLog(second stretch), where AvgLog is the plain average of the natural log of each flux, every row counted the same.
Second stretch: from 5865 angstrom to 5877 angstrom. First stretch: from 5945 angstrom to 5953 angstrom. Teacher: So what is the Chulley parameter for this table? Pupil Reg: -0.002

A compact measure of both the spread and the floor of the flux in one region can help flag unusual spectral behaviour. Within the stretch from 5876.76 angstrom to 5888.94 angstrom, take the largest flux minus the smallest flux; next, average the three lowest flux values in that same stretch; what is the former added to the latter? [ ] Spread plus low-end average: 130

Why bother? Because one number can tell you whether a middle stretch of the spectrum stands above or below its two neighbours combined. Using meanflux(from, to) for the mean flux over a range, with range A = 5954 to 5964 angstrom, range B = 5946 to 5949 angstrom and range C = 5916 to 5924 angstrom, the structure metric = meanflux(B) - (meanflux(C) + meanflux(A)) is -113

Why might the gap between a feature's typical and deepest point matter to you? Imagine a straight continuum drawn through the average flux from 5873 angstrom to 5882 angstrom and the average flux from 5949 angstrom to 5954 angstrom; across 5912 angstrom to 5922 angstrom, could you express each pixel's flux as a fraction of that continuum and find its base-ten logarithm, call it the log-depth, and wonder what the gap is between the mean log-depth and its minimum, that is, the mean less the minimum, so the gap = 0.040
